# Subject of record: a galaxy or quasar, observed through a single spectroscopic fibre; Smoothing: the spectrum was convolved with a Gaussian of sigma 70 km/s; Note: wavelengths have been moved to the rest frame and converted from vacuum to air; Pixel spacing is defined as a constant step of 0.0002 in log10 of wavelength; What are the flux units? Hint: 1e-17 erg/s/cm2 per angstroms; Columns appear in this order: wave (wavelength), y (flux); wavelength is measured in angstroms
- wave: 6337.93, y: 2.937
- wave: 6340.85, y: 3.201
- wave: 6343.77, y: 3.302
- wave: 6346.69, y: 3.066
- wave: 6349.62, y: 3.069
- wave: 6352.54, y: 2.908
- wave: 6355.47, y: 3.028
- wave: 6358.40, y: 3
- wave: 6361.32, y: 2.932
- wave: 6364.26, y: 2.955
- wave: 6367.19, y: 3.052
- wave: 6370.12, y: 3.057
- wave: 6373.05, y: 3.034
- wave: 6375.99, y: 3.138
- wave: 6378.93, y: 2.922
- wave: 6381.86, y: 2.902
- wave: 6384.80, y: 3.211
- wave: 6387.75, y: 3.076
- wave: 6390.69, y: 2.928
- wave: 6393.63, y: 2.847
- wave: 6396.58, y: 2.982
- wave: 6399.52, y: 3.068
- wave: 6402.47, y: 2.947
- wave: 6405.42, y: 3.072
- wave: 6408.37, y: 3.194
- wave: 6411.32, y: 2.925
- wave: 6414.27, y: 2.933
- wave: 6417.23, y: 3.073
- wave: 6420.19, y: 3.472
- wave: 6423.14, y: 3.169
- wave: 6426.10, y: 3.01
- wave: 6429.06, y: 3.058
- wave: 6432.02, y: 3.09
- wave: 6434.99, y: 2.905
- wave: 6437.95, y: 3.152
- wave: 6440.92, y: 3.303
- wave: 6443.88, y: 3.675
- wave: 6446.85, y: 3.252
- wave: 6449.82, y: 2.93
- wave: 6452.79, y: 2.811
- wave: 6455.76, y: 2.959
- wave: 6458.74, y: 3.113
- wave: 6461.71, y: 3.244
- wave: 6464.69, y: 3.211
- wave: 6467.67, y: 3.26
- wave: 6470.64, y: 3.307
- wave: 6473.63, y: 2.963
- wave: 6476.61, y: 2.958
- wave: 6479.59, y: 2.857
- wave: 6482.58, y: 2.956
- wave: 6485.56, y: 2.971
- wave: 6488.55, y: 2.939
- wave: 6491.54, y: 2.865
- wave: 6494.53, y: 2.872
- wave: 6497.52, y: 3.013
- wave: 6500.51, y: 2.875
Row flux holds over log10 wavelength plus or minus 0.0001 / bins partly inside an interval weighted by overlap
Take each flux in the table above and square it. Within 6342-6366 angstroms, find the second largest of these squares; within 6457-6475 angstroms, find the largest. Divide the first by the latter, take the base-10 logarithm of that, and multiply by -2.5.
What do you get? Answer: 0.16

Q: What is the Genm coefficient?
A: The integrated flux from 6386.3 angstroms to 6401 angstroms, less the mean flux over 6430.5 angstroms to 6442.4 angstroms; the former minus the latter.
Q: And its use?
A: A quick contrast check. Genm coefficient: 41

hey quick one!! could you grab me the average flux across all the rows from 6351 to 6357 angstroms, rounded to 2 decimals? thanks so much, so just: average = 2.97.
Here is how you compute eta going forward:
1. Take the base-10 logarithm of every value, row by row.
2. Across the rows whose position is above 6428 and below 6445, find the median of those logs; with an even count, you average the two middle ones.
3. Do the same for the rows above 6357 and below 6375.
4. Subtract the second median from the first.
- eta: 0.015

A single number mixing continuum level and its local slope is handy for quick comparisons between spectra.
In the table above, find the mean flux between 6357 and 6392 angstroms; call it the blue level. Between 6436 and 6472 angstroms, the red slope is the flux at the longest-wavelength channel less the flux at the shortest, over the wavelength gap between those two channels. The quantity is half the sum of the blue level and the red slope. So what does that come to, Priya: 1.51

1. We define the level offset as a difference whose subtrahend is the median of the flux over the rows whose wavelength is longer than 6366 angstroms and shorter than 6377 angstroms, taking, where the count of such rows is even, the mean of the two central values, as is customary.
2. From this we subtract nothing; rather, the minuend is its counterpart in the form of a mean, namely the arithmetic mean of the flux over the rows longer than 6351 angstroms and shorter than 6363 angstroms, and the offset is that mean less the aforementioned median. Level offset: -0.09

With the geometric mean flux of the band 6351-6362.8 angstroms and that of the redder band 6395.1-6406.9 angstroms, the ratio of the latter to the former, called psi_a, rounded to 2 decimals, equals 1.02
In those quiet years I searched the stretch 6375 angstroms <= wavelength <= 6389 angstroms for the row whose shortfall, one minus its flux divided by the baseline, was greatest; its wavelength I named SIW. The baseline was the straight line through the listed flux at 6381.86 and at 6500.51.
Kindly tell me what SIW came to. 6381.86 angstroms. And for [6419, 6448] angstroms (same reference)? 6434.99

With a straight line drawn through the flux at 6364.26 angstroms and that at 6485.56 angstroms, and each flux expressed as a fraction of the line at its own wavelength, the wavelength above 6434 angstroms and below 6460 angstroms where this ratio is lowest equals 6452.79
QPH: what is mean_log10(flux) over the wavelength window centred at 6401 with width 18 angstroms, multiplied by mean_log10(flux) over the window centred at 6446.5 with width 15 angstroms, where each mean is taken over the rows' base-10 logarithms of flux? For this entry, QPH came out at 0.241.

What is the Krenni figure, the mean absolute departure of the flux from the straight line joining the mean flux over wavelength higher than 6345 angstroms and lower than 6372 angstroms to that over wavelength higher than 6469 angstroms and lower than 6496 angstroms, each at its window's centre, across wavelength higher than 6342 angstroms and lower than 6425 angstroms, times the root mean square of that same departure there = 0.015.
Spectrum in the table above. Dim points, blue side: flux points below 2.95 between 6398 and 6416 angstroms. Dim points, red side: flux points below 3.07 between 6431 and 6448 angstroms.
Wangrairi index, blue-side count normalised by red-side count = 3.0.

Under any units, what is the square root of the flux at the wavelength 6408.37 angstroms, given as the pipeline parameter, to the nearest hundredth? 1.79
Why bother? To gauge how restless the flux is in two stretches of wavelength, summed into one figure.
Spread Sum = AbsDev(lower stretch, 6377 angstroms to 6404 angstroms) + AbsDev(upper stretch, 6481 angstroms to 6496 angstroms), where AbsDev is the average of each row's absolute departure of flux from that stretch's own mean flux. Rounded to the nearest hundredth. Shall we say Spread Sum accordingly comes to 0.13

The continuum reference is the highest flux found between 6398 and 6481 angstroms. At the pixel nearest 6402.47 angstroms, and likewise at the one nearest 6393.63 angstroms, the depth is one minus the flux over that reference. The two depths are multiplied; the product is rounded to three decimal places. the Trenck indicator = 0.045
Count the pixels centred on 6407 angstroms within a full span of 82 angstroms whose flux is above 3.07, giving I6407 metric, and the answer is 13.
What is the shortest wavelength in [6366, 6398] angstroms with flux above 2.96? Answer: 6367.19 angstroms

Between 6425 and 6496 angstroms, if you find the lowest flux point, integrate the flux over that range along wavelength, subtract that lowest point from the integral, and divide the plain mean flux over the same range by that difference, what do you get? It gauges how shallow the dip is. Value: 0.014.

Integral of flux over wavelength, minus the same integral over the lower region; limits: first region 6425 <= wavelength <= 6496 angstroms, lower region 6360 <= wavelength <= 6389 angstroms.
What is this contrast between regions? 130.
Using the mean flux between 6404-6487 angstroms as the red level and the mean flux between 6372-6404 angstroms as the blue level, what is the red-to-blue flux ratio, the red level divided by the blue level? 1.03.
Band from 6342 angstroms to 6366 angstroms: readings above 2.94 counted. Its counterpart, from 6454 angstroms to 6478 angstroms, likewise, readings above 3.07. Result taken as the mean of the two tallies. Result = 5.5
